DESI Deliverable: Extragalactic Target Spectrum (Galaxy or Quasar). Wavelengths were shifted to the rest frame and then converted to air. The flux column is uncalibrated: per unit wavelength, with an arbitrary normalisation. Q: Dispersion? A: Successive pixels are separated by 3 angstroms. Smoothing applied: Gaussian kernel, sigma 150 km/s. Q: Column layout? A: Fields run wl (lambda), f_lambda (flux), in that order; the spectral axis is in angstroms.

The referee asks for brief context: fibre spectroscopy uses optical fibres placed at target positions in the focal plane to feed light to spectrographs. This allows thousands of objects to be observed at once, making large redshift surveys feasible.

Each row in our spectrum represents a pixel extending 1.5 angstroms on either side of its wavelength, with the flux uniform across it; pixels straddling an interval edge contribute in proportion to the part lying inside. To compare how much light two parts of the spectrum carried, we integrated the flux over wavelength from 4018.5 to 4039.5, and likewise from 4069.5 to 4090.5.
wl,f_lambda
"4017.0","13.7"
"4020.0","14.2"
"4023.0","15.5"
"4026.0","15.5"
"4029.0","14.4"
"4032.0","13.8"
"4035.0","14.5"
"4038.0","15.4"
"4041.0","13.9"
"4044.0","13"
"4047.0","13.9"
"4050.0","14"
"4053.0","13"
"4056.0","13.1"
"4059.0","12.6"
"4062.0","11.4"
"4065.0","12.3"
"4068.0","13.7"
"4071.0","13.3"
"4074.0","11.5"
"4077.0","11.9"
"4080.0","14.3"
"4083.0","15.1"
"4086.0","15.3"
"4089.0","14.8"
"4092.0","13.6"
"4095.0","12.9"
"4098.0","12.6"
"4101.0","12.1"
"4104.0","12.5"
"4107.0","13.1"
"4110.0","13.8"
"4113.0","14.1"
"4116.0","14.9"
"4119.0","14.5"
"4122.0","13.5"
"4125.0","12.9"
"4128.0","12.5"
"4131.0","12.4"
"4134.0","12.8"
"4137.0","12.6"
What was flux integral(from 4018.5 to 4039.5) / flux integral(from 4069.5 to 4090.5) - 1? 0.07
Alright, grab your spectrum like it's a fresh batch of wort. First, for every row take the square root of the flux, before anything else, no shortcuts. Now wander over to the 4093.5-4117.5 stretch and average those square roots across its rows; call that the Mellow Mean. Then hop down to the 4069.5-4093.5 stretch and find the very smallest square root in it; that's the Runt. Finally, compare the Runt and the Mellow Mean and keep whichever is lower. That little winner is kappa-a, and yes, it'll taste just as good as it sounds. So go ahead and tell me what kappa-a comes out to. 3.39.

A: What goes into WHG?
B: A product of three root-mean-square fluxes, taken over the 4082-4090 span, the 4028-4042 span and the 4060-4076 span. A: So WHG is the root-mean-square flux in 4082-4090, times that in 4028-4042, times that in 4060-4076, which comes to 2709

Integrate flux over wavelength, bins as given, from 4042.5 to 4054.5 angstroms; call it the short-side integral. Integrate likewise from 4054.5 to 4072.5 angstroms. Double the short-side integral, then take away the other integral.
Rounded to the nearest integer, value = 94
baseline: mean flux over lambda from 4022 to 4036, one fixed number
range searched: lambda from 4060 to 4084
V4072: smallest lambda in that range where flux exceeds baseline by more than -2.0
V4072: 4068.0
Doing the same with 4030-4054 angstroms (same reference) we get 4032.0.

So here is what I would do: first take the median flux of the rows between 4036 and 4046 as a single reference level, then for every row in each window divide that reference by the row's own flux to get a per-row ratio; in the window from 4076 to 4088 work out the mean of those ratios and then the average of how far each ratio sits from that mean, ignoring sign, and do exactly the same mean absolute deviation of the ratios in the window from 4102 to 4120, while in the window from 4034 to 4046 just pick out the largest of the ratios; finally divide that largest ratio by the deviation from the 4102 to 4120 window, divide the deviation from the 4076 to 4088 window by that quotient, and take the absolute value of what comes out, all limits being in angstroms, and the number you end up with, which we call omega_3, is 0.0042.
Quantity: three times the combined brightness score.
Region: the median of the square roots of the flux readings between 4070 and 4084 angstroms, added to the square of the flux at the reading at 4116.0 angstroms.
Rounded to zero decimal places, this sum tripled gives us 677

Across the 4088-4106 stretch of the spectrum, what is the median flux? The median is 12.75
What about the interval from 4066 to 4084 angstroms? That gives 13.50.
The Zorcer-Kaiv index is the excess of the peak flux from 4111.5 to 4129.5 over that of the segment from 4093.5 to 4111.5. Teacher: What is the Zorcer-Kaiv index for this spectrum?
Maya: 1.1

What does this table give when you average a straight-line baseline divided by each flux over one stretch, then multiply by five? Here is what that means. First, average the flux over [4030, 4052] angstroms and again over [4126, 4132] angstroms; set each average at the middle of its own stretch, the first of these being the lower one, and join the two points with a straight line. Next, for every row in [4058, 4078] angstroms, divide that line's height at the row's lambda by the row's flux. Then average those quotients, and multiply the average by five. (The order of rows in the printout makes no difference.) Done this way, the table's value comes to 5.50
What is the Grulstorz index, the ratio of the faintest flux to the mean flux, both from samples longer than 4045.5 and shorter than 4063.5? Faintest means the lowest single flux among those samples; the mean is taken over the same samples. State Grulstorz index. 0.877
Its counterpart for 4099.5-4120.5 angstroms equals 0.892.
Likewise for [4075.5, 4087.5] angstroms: 0.841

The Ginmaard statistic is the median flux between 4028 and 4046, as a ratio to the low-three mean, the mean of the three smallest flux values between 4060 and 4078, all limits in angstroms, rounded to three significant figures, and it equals 1.22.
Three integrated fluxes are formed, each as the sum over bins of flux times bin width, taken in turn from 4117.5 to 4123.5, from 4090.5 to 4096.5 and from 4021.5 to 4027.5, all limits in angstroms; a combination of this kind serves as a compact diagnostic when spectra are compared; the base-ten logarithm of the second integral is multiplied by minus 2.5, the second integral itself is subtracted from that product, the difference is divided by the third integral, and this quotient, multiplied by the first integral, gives -76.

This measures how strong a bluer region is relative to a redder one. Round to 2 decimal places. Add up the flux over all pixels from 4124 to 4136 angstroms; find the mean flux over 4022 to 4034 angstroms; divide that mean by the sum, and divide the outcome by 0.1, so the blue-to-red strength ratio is 2.92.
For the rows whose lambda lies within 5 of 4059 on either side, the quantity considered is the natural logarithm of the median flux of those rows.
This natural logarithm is 2.53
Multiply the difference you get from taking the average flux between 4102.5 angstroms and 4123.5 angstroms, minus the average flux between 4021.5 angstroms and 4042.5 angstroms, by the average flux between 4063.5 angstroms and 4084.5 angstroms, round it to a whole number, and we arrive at -12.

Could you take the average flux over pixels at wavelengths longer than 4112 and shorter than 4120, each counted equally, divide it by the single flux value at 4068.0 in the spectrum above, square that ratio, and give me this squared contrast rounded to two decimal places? 1.12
